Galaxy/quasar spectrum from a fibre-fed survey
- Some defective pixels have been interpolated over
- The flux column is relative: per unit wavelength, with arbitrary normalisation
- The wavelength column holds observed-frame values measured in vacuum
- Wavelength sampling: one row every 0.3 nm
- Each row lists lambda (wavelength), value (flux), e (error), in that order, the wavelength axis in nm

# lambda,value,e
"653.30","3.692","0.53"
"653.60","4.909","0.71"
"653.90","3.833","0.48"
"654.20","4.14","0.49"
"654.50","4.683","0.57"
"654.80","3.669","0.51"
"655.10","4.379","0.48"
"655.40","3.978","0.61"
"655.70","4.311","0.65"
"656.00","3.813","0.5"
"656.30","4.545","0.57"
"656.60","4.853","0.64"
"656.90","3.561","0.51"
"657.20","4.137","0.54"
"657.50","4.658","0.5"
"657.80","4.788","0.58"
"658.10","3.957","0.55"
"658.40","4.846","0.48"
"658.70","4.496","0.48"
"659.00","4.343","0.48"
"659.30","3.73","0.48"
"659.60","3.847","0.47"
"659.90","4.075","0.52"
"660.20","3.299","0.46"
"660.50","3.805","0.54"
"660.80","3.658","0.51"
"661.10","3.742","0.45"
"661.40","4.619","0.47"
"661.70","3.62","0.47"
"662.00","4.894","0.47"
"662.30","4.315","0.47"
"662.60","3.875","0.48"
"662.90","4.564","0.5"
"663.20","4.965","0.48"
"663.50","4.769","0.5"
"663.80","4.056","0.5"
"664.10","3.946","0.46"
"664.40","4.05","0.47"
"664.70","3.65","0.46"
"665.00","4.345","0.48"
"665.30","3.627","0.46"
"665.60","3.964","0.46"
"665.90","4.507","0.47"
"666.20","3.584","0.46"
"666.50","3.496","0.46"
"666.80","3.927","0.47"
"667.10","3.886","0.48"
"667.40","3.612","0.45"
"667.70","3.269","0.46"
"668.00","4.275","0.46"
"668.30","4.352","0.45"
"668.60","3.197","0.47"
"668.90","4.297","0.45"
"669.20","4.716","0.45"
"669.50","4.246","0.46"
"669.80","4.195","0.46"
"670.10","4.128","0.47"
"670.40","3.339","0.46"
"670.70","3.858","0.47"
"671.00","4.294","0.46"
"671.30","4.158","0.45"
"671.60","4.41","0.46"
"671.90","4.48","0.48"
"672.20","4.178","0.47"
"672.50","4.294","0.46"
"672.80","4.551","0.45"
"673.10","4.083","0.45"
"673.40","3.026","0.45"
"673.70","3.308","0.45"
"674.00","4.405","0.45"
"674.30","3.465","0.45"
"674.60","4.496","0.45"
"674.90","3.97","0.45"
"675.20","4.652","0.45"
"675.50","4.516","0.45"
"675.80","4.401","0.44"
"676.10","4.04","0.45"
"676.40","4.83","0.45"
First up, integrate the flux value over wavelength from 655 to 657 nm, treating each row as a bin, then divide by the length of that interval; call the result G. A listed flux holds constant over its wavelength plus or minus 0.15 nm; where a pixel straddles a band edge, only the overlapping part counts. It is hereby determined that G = 4.22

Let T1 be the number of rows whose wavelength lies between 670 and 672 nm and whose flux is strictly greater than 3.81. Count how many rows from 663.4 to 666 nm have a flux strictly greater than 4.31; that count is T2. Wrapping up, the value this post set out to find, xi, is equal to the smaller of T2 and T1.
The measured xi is 3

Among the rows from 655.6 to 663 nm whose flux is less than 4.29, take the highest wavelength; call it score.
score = 662.60 nm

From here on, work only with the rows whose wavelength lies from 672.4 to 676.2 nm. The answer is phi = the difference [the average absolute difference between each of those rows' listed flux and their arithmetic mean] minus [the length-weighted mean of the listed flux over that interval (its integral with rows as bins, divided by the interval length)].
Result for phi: -3.68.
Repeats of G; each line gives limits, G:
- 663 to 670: 4.04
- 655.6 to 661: 4.15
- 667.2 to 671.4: 3.99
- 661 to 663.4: 4.35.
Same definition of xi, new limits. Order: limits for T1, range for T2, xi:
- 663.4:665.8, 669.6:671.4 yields 0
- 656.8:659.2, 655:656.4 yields 3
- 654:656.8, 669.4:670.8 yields 0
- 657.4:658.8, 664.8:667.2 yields 2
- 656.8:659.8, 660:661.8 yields 1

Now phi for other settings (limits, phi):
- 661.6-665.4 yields -3.82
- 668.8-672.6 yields -3.99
